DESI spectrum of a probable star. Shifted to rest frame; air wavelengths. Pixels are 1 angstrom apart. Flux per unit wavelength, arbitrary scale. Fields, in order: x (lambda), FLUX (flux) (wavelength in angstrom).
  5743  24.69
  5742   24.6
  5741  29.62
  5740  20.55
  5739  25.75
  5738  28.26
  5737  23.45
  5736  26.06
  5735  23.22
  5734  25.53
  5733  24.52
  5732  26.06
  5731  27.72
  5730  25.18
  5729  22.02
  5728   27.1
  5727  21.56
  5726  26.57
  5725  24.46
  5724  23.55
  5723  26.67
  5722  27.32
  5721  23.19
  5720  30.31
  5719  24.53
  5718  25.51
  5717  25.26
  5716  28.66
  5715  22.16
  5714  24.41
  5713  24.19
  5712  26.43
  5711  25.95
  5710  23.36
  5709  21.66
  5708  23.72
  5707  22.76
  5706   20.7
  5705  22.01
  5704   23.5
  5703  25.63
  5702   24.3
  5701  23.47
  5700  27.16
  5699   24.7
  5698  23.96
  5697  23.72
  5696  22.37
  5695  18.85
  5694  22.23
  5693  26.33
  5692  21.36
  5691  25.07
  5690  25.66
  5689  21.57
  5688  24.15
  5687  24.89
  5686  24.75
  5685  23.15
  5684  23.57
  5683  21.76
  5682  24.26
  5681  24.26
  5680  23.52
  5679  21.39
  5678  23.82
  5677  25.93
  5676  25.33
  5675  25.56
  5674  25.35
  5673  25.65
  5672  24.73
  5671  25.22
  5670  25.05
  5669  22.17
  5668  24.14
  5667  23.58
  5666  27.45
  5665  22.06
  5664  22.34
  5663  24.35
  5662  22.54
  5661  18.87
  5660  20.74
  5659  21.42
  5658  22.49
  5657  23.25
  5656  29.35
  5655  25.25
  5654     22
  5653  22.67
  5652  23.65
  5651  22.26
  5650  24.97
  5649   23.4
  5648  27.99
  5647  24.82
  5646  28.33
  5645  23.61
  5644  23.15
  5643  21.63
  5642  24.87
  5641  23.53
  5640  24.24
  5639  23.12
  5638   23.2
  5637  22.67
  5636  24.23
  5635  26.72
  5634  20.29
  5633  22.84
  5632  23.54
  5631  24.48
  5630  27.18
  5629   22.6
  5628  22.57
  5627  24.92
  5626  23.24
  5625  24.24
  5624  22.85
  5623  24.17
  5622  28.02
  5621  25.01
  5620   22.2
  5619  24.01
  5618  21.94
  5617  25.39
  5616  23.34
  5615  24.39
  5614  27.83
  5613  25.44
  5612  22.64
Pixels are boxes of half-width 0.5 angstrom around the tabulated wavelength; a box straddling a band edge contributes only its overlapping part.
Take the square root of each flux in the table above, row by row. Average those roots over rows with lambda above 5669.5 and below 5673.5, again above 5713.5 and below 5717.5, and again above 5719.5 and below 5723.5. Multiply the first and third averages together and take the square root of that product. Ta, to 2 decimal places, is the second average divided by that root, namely 0.98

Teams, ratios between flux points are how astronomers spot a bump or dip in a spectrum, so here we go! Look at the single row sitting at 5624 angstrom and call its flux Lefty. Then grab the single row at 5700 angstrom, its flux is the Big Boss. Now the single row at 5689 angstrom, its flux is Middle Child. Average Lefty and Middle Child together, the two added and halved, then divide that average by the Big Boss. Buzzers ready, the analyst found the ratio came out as 0.82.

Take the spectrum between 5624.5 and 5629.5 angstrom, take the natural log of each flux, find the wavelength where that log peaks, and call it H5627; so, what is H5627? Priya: 5627 angstrom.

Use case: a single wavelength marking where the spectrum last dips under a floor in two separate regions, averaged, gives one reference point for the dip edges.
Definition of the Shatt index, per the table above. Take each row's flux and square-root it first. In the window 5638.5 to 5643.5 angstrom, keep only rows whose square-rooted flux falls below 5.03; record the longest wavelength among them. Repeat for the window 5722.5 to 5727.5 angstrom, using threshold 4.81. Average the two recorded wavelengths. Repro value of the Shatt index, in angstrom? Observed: 5685.0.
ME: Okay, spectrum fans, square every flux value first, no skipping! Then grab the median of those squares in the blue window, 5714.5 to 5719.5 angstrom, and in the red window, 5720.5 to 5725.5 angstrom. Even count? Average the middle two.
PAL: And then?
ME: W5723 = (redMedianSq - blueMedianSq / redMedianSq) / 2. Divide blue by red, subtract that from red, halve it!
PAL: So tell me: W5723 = 299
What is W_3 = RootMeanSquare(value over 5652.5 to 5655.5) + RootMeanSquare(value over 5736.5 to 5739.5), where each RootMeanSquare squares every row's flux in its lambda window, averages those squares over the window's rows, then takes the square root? 49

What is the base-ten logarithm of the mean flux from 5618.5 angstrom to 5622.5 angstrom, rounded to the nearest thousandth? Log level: 1.395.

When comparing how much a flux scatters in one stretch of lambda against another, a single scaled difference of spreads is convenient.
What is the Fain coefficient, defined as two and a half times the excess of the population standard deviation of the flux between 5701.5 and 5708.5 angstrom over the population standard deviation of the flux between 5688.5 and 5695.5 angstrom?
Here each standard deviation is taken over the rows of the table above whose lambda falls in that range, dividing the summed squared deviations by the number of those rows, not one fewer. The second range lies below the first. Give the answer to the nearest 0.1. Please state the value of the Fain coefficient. -2.6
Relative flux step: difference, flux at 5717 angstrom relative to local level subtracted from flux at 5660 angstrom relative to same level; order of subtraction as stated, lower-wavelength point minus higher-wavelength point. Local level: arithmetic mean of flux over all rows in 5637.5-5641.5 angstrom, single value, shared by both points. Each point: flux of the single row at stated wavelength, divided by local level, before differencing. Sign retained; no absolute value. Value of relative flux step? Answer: -0.19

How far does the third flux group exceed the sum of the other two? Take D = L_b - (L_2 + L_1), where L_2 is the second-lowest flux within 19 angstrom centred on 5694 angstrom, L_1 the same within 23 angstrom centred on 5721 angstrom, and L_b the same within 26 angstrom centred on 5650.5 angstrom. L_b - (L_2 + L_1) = -22.6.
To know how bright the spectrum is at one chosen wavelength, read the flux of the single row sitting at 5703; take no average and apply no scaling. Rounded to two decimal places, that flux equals 25.63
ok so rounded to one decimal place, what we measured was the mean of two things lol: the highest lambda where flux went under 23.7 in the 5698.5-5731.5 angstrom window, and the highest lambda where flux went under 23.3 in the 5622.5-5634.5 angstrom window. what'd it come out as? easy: 5681.5 angstrom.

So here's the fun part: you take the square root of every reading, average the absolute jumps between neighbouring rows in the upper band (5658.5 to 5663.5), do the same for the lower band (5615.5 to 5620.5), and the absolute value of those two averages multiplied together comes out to 0.053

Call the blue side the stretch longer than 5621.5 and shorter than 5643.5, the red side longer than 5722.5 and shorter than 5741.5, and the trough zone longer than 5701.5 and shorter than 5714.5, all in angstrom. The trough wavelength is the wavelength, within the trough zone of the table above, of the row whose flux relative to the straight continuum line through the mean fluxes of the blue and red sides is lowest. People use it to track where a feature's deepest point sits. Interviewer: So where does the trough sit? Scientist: 5706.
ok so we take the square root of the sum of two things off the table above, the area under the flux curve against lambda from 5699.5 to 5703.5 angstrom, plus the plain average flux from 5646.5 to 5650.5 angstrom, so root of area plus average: 11.22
